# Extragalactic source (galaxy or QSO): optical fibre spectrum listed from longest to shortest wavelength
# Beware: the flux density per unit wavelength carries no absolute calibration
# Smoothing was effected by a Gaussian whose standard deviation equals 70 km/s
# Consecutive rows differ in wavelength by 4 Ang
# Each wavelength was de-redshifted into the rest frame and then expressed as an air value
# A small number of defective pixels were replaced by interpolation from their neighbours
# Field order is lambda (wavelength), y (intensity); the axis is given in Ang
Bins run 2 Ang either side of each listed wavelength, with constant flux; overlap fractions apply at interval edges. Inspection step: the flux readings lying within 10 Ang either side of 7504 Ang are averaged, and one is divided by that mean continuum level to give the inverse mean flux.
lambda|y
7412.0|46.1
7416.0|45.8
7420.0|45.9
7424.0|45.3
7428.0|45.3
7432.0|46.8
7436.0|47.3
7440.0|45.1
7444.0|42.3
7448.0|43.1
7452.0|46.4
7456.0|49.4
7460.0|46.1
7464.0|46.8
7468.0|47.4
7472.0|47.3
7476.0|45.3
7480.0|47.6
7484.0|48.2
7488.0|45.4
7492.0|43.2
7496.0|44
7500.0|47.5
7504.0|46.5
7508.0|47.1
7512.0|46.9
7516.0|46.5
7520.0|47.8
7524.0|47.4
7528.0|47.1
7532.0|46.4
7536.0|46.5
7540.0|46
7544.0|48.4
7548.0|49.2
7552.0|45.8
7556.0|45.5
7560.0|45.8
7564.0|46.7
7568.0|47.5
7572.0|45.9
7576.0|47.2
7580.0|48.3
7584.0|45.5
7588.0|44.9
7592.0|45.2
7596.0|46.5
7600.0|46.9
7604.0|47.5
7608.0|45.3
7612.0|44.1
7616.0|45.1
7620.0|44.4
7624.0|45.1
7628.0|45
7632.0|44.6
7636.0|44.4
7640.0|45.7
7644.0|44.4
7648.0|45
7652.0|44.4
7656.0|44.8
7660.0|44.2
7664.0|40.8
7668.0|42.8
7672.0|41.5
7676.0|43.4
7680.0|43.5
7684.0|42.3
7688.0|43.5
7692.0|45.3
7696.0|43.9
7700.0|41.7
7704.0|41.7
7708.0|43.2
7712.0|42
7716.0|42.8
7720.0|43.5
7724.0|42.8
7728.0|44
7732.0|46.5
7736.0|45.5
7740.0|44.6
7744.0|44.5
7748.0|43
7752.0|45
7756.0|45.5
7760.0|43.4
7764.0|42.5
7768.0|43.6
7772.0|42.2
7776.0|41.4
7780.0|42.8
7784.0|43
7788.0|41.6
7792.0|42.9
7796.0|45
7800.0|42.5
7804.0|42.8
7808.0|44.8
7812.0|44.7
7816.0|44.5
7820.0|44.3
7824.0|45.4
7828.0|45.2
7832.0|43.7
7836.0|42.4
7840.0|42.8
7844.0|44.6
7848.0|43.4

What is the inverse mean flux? 0.0216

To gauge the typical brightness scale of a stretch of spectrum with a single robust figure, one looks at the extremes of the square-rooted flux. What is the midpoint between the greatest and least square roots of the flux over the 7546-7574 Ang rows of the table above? 6.88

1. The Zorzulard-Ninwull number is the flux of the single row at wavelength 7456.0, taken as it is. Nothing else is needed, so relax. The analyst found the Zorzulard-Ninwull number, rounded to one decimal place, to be 49.4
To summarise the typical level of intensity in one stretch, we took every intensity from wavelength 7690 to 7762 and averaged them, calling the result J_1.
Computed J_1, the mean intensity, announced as 43.8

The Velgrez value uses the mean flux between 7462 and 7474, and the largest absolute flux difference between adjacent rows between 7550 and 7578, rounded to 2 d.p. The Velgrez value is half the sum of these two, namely 24.38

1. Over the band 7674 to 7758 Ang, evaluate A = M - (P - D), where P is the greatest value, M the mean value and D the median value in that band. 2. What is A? 40.7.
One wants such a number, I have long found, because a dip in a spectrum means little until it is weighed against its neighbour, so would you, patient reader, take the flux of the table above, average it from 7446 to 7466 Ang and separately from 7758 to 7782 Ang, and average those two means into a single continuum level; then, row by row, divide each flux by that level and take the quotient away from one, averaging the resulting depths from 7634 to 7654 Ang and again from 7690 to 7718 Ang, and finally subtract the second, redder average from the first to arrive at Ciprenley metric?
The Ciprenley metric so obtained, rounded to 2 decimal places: -0.04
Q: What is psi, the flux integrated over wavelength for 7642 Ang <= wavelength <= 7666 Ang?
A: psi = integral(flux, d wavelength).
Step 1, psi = 1054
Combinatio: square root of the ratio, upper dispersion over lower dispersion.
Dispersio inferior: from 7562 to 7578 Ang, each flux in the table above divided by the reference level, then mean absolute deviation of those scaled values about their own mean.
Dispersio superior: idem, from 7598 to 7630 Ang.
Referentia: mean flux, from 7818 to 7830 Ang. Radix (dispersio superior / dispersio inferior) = 1.30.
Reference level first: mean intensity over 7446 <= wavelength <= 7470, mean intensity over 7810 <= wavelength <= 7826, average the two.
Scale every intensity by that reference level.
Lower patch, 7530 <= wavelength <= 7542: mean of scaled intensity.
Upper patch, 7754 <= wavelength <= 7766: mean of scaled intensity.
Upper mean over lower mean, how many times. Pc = 0.95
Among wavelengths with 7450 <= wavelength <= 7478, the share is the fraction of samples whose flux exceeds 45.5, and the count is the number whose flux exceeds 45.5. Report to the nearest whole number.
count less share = 5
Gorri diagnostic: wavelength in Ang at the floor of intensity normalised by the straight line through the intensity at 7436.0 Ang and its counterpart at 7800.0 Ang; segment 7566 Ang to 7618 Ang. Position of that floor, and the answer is 7612.0 Ang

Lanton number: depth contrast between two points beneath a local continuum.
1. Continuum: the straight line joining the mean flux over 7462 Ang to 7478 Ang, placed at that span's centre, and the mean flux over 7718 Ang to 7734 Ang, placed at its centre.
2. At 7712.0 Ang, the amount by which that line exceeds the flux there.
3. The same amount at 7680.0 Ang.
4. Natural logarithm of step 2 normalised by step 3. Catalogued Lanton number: 0.7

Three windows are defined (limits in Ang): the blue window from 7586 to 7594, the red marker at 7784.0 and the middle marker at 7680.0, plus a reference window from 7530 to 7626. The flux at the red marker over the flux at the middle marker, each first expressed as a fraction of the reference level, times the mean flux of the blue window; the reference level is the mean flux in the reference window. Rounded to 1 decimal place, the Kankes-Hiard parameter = 44.5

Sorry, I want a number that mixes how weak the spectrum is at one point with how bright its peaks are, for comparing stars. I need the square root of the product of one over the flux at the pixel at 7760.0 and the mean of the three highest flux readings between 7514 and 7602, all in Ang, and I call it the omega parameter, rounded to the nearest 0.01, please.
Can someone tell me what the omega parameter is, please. 1.06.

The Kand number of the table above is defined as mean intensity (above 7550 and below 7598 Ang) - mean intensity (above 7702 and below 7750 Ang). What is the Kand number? 2.6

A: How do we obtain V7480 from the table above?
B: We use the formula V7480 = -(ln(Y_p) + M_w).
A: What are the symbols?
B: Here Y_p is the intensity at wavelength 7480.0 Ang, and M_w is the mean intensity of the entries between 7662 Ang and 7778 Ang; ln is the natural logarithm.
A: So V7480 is -47.2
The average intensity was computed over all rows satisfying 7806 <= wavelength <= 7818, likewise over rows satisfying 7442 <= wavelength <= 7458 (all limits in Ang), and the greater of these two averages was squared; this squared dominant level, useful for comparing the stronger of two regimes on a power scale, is 2052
